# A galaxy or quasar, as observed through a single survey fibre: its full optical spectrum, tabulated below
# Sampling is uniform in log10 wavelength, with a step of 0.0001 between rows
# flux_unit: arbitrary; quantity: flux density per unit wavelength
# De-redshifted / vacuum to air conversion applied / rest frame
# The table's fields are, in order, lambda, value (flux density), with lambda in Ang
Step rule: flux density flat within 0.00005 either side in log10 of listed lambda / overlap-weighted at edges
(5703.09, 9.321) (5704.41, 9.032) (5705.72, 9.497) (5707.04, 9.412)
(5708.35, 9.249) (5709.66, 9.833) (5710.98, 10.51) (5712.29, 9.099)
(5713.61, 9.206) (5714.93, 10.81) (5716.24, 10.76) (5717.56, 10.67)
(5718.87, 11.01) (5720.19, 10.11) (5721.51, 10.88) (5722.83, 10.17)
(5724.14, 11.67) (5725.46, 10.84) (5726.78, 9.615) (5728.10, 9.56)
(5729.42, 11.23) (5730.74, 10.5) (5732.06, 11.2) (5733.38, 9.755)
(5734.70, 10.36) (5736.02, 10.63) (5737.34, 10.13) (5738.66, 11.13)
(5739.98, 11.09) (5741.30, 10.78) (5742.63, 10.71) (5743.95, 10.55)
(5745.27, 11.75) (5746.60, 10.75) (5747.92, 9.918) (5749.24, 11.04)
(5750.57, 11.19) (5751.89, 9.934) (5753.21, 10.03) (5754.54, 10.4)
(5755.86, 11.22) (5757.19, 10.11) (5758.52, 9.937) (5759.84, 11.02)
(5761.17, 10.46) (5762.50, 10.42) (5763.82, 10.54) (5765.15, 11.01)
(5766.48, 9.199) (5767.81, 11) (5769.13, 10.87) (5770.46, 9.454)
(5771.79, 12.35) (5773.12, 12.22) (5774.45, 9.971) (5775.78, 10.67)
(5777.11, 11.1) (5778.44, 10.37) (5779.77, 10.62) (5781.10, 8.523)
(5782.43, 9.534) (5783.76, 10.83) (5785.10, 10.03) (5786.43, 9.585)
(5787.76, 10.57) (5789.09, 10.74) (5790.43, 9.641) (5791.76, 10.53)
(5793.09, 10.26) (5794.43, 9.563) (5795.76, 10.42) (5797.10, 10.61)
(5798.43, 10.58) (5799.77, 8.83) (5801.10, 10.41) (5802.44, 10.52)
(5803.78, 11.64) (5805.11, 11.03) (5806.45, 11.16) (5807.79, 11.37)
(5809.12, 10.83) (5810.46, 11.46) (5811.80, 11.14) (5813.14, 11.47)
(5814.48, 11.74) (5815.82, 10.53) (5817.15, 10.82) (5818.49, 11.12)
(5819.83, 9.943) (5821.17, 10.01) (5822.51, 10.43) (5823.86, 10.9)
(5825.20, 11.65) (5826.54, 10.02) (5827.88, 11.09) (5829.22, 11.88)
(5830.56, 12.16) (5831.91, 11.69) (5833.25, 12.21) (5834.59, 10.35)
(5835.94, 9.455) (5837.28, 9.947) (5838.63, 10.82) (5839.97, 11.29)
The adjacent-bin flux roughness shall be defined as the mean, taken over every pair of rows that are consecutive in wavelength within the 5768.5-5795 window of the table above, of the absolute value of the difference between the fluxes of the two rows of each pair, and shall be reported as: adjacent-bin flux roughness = 0.977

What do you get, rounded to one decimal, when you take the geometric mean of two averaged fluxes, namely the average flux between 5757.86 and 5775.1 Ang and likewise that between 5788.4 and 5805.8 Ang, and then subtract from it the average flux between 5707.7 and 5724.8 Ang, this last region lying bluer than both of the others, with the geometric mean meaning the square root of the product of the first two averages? 0.2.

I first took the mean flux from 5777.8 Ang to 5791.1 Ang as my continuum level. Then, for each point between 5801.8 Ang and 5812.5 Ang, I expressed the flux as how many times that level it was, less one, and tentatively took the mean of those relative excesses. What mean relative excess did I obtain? 0.11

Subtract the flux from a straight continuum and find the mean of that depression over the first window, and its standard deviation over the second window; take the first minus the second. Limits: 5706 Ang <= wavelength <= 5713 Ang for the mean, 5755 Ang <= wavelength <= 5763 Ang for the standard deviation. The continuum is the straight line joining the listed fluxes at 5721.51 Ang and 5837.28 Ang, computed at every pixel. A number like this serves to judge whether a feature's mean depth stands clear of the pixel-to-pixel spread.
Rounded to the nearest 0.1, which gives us 0.9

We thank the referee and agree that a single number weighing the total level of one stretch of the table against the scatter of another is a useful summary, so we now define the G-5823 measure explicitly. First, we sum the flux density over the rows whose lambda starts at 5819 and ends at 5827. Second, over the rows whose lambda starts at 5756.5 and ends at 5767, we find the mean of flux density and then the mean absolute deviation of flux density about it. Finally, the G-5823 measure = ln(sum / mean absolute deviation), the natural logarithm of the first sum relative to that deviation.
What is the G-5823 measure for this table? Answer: 5.0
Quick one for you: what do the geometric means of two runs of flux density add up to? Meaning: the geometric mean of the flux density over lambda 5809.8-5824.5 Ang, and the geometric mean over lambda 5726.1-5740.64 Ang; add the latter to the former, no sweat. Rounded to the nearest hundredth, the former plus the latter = 21.31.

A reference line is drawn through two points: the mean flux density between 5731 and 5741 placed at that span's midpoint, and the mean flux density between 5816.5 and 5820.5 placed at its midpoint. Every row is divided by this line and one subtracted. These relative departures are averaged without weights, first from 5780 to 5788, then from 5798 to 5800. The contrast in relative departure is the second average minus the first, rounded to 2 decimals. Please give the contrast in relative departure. -0.01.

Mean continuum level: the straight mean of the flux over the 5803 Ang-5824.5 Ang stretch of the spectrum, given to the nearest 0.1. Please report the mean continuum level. 11.0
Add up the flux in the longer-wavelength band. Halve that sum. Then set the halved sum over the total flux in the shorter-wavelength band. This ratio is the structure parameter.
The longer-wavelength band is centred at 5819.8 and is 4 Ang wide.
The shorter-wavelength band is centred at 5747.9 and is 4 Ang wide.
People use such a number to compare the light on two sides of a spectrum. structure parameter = 0.490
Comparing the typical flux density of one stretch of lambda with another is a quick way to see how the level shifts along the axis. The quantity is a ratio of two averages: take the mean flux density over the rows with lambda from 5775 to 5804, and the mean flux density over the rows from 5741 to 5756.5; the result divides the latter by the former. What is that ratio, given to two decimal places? 1.04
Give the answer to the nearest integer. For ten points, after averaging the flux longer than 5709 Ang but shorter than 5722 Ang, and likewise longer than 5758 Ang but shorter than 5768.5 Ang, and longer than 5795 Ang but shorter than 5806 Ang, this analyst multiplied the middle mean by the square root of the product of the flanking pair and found 109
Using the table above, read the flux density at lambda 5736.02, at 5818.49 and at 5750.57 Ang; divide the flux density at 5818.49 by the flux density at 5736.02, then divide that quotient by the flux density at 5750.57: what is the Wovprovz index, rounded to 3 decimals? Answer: 0.093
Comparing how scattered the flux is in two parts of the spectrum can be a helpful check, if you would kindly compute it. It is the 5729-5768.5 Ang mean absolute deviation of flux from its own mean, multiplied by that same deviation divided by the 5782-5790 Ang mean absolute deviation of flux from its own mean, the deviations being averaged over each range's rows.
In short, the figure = 0.41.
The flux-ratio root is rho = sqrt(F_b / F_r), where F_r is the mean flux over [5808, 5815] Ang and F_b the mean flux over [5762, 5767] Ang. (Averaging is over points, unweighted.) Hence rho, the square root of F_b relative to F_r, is 0.95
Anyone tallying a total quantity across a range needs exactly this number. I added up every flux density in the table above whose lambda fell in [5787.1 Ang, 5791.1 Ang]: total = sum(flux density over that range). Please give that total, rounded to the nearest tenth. 31.0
